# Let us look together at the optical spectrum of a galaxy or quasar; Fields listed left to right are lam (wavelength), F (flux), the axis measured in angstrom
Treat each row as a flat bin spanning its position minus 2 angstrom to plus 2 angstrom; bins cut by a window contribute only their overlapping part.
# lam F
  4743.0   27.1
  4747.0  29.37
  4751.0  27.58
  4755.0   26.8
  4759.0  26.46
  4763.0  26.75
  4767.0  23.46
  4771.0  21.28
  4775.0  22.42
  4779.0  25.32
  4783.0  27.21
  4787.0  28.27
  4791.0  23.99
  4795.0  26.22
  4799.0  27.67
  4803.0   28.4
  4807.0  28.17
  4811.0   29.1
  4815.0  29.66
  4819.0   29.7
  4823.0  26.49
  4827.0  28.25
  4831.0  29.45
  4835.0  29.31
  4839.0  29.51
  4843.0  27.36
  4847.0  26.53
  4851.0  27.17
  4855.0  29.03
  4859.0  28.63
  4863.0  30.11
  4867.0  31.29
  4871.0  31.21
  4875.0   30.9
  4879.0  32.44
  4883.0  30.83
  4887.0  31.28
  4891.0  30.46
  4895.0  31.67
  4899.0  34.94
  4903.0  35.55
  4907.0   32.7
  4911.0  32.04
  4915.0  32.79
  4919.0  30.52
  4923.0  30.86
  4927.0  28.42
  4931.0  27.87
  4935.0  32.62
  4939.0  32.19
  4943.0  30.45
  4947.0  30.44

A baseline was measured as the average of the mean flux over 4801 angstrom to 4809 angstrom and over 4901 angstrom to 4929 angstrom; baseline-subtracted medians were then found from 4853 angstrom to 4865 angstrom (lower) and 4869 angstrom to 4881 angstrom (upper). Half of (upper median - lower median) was 1.1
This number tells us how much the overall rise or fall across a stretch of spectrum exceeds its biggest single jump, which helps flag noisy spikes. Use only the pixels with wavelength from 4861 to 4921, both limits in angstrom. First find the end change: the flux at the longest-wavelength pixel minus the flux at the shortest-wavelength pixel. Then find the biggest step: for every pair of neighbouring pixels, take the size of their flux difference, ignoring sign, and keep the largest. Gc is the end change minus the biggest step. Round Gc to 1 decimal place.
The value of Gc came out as -2.9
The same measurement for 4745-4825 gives -7.2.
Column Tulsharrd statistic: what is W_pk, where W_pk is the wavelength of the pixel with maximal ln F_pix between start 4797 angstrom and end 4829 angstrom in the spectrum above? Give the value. 4819.0 angstrom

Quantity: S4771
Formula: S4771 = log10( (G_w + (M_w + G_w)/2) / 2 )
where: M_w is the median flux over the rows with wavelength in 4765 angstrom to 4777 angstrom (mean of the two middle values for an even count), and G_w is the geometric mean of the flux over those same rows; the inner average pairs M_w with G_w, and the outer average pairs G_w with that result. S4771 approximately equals 1.35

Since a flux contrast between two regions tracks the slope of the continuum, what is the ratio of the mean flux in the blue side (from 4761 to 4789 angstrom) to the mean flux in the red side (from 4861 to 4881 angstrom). 0.800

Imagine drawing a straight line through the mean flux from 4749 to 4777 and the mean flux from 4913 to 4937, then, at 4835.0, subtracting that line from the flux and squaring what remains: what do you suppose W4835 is 3.5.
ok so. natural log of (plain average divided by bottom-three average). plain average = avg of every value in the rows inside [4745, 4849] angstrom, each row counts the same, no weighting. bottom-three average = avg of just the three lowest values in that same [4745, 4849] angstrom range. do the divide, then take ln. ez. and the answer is 0.19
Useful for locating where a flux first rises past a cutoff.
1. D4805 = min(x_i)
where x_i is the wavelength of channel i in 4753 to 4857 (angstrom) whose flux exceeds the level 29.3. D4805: 4815.0 angstrom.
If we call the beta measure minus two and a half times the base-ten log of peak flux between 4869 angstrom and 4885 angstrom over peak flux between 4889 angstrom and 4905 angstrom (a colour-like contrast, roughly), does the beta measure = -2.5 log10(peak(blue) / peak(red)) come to 0.10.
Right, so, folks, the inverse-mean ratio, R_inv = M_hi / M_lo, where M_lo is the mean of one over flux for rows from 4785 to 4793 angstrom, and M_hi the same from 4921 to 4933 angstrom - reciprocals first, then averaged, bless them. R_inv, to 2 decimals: 0.90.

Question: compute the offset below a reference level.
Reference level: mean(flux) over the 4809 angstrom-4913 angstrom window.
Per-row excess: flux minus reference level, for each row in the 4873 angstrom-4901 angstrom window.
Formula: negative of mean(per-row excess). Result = -1.6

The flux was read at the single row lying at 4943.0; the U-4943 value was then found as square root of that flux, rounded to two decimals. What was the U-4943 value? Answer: 5.52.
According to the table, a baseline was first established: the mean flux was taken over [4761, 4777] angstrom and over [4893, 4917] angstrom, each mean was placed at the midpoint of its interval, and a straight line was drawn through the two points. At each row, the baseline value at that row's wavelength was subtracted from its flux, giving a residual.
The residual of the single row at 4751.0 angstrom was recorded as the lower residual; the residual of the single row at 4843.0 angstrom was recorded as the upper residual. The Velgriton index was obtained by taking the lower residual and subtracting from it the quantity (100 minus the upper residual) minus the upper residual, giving -98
